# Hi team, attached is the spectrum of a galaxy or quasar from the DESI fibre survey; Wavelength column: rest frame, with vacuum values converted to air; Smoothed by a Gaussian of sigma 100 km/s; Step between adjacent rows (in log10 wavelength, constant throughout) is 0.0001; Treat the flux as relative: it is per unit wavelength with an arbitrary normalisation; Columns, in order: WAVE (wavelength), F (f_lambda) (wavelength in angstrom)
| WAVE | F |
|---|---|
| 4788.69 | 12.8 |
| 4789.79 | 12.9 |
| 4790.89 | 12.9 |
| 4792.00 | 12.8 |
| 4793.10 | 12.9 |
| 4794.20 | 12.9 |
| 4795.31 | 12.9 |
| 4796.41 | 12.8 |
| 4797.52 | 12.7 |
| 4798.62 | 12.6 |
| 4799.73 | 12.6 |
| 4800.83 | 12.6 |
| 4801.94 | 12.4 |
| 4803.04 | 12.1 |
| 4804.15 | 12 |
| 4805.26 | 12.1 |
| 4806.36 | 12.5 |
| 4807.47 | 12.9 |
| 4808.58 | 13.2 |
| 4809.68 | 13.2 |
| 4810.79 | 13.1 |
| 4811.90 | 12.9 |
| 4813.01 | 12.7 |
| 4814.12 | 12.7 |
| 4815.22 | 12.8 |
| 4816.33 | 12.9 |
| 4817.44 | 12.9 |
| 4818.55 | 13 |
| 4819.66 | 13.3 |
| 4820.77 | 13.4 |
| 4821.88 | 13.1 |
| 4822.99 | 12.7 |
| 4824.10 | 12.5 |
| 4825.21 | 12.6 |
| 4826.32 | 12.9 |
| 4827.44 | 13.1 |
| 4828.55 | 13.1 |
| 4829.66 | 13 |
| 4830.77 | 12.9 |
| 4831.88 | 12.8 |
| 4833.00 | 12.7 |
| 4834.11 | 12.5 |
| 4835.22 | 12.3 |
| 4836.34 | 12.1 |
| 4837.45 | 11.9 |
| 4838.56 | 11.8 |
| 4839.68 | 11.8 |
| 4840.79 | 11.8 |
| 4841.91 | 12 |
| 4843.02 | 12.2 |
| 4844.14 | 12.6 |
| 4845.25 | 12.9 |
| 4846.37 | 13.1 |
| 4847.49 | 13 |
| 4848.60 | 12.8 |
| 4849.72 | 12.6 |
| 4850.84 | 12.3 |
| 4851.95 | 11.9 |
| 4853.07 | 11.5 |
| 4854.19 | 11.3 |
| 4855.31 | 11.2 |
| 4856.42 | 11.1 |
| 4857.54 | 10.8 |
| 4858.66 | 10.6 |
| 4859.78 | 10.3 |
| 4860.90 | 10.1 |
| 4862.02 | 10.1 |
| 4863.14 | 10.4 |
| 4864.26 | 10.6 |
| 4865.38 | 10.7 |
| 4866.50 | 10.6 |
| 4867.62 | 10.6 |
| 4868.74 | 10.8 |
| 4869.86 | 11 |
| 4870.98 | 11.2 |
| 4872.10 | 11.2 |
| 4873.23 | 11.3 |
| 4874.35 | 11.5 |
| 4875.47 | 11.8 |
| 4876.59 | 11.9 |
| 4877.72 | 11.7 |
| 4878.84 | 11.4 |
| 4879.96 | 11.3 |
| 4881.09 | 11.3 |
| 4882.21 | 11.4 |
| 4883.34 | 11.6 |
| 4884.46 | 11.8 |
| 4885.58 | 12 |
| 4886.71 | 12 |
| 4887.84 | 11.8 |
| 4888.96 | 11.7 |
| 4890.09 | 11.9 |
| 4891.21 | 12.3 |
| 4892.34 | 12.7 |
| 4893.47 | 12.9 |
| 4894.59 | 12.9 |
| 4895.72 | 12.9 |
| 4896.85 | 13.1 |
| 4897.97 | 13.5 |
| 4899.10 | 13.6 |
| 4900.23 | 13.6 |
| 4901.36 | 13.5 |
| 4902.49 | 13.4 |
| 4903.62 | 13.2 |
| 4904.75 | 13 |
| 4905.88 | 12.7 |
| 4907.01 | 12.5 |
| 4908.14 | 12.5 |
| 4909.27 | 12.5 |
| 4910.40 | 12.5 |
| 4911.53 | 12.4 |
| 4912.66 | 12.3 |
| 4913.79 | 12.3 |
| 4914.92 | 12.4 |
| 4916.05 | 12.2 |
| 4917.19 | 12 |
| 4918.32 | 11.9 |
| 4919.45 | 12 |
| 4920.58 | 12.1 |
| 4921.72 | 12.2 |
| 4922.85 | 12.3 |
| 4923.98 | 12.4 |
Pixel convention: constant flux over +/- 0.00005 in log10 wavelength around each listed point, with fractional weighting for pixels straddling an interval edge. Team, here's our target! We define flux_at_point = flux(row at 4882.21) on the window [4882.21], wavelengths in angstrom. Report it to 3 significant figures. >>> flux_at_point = 11.4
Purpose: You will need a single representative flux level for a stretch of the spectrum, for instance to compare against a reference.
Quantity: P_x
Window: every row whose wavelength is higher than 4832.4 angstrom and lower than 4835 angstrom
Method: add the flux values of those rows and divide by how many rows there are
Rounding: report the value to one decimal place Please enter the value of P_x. 12.6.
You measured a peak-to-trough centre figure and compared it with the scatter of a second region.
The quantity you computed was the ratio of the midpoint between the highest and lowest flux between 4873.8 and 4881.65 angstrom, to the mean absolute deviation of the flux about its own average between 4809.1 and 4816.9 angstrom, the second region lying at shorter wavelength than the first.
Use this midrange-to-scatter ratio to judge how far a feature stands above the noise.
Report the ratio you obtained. 81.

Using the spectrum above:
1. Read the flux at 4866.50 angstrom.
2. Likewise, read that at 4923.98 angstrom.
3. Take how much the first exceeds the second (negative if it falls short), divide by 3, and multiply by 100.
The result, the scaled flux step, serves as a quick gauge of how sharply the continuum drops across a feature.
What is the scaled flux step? -60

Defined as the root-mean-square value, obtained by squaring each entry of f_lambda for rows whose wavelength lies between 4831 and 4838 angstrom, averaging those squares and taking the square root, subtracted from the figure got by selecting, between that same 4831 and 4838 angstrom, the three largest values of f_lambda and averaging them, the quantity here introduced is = 0.28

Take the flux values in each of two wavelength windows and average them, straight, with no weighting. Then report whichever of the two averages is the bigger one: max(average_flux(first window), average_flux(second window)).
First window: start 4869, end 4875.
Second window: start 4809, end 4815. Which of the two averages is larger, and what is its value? 12.9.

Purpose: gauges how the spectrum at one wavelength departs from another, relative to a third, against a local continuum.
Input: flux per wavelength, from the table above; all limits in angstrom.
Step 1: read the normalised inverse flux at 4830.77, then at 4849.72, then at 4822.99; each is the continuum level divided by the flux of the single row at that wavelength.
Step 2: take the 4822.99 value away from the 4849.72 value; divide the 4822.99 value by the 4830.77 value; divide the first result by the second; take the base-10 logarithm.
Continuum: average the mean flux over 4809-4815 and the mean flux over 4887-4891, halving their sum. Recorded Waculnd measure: -2.12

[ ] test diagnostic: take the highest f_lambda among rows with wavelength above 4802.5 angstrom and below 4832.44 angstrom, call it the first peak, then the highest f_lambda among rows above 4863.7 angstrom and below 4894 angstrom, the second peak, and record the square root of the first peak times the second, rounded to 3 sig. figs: 13.1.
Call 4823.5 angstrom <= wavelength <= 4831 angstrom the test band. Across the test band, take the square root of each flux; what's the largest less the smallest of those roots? 0.084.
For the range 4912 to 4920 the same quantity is 0.072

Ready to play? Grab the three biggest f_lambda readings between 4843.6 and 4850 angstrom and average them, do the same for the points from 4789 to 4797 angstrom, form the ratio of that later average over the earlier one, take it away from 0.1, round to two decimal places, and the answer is -0.91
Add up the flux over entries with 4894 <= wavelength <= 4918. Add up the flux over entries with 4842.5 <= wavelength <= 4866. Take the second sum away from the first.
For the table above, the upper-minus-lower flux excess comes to 27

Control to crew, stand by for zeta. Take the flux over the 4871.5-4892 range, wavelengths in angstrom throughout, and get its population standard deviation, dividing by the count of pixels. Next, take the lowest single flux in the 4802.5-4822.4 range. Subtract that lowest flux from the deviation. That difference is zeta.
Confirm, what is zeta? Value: -11.7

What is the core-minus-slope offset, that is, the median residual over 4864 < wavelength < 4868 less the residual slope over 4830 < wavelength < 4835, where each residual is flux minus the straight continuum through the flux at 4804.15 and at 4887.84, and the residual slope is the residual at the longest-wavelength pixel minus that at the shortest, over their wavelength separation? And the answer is -1.13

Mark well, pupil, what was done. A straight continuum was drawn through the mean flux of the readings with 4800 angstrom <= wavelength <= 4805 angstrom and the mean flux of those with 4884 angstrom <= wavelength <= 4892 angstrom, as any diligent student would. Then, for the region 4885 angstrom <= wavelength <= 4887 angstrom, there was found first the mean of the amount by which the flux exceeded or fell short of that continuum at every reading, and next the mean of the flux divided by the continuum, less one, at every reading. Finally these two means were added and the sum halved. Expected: 0.0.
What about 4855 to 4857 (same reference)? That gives -0.5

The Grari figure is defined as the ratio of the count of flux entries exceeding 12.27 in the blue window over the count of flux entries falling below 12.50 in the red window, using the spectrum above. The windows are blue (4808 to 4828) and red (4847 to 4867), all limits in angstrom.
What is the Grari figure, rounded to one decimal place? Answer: 1.2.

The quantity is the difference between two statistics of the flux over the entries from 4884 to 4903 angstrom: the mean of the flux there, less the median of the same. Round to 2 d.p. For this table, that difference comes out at -0.22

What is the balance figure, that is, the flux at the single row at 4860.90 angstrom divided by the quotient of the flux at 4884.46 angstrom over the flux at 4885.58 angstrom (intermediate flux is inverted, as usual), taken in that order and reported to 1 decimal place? 10.3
